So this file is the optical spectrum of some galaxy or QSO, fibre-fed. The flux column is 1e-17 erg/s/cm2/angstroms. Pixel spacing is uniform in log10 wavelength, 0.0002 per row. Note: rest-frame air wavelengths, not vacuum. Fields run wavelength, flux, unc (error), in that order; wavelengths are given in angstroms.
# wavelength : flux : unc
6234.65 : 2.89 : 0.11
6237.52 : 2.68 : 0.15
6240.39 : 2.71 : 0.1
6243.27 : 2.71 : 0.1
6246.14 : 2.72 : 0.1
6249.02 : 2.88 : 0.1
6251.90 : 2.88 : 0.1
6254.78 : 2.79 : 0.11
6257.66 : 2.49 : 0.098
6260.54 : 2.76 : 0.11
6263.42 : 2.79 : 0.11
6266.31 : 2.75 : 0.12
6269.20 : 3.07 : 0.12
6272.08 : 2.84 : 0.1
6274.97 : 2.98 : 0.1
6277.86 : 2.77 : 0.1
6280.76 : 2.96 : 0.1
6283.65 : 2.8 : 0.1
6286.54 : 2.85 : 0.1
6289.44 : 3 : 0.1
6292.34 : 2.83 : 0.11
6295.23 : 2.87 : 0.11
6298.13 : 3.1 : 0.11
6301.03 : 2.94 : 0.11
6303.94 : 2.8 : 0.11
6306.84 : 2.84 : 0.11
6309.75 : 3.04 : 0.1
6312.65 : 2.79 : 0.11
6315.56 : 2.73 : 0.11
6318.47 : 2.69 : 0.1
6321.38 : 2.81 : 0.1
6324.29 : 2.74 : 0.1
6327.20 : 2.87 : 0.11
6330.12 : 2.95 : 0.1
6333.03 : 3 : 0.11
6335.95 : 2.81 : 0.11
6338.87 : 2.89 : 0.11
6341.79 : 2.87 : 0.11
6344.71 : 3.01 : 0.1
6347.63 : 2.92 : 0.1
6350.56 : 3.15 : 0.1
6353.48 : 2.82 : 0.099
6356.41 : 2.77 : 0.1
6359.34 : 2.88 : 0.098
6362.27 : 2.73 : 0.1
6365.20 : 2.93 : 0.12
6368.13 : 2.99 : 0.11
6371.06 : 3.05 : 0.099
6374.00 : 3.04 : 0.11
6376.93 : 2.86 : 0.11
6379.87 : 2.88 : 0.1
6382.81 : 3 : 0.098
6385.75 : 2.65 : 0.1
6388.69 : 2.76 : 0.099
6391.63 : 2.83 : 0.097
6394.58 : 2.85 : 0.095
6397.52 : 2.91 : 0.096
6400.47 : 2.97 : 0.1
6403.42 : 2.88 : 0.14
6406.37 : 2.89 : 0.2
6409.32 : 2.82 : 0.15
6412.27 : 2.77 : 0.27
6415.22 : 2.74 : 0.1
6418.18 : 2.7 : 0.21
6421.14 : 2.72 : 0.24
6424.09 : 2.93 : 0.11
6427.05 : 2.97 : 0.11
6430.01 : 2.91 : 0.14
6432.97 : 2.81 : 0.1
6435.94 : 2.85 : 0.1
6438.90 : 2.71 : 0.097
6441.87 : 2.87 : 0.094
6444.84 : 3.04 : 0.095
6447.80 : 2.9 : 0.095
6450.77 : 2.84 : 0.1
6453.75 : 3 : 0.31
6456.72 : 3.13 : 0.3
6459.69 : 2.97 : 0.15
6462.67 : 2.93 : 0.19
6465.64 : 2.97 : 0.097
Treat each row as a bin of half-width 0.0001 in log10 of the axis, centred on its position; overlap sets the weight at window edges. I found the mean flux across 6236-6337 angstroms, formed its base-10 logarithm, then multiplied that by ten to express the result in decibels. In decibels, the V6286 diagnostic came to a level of 4.53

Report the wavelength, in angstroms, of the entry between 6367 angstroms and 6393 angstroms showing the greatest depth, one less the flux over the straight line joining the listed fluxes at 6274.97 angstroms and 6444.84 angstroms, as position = 6385.75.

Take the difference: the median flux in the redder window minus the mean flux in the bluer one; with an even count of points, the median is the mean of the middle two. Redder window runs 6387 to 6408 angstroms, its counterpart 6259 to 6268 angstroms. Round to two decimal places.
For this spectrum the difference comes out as 0.11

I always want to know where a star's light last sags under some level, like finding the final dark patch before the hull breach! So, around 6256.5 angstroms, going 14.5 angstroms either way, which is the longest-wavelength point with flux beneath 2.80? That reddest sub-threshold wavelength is 6266.31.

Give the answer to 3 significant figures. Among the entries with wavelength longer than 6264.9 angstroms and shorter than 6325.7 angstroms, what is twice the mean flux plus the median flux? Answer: 8.57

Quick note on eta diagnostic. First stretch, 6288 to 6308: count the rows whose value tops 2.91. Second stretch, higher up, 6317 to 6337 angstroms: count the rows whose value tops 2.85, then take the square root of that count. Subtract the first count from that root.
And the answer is -1.3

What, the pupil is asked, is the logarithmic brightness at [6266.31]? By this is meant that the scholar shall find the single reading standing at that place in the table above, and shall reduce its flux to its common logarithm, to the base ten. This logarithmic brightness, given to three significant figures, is 0.439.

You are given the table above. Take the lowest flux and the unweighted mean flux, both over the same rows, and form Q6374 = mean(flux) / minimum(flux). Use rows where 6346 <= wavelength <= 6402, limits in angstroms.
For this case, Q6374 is 1.092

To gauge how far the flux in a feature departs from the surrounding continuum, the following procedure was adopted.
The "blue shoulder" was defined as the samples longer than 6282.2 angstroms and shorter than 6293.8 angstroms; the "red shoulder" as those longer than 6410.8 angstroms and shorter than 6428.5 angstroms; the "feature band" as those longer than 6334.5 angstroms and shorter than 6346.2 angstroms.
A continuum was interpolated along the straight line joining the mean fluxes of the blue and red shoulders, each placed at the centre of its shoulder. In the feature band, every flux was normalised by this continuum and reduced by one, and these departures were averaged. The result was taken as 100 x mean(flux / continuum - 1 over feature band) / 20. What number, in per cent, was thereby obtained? 0.09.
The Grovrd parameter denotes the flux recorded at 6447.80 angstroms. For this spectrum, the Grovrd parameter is 2.9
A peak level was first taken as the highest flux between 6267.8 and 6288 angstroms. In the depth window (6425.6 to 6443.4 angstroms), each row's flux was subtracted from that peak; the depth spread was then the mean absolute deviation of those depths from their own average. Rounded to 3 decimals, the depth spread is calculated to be 0.063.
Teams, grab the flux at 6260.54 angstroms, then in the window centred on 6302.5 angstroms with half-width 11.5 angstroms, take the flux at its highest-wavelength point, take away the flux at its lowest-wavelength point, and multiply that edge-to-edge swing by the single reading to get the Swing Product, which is -0.11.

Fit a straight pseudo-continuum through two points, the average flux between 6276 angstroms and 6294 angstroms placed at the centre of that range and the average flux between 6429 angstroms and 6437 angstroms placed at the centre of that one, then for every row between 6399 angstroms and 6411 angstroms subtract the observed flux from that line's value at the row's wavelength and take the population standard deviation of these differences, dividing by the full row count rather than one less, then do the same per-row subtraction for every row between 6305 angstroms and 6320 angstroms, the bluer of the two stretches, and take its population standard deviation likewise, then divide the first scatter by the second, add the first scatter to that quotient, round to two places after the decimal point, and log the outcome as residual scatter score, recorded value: 0.49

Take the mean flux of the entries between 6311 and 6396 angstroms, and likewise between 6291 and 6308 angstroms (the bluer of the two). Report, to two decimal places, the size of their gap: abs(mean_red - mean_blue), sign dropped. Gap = 0.03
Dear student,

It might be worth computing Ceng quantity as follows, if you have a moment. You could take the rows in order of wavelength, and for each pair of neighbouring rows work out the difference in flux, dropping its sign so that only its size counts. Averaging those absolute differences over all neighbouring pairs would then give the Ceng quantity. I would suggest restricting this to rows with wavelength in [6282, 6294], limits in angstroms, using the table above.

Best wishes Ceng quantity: 0.12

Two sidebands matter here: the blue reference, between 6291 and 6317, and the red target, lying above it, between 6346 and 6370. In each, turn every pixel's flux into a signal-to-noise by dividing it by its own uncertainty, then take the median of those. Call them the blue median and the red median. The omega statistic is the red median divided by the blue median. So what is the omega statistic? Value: 1.09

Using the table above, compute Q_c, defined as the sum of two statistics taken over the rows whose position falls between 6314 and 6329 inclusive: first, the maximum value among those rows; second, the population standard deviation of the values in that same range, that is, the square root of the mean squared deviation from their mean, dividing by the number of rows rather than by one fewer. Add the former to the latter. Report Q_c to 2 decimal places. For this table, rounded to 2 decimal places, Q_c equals 2.93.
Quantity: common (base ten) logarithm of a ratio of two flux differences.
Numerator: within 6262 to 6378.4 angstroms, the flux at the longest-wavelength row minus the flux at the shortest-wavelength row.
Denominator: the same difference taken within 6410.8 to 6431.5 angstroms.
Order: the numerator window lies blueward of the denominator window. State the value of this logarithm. -0.30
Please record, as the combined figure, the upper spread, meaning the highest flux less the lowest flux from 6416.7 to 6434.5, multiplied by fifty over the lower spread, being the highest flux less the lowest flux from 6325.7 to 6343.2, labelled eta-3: 71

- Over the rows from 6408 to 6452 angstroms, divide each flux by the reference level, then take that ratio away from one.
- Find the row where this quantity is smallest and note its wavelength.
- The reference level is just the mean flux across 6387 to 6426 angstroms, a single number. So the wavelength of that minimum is 6444.84 angstroms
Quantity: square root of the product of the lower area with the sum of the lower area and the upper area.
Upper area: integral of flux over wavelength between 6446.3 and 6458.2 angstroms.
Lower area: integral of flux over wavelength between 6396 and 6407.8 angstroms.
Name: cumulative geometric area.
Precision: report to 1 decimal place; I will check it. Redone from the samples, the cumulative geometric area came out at 48.9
